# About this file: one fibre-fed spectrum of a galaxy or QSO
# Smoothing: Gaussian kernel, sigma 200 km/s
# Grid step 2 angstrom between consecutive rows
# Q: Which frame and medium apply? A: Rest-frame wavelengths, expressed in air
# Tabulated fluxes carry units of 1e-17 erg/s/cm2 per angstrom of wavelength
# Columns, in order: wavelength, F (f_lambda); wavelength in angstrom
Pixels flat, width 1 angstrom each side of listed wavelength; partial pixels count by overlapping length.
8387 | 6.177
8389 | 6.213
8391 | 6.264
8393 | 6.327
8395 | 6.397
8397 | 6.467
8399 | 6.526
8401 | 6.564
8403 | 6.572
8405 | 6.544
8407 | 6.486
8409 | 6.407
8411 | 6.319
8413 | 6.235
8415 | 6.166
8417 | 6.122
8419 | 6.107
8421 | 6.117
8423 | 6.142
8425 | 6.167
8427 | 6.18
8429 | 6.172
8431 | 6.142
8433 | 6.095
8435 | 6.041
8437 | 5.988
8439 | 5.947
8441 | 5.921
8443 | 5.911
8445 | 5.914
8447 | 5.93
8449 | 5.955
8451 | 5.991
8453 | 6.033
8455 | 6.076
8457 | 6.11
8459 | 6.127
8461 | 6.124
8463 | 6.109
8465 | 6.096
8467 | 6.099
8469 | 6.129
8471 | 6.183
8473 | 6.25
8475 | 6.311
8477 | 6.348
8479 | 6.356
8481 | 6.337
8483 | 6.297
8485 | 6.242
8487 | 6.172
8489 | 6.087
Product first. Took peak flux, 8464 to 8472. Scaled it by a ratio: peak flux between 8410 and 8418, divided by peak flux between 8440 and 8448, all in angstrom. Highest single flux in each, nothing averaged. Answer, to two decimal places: 6.59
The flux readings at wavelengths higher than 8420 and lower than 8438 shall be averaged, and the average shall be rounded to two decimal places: 6.12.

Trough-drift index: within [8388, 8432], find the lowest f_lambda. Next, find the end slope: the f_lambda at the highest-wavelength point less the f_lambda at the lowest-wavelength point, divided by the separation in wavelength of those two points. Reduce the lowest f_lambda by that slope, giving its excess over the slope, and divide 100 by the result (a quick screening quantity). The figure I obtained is 16.4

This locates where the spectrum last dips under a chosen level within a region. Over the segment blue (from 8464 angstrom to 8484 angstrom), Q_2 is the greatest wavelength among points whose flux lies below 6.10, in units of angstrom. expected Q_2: 8467 angstrom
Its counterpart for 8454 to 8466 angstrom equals 8465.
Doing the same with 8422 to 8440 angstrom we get 8439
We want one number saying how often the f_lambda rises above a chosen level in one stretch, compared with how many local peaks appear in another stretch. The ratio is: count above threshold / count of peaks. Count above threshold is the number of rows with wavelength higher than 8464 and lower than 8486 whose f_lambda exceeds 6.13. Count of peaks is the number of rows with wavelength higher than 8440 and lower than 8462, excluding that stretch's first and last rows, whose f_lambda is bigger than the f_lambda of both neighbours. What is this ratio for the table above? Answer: 8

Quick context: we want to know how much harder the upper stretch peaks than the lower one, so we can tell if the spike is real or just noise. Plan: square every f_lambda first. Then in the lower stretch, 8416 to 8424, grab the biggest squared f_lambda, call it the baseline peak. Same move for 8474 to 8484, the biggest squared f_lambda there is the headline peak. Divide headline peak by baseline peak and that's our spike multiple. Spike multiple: 1.07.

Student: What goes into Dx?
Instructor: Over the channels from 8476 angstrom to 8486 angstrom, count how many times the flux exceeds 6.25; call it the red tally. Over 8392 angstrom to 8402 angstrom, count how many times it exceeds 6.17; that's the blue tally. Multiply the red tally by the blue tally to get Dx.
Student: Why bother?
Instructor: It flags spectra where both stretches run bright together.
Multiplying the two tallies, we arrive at 20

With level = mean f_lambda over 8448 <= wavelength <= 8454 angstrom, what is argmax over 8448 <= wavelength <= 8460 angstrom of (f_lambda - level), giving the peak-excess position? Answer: 8459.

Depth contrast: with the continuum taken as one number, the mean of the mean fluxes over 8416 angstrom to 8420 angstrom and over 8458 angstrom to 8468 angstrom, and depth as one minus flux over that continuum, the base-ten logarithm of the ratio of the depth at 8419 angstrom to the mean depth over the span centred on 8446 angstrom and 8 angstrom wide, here -1.51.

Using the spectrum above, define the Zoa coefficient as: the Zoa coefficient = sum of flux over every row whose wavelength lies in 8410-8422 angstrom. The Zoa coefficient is 37.1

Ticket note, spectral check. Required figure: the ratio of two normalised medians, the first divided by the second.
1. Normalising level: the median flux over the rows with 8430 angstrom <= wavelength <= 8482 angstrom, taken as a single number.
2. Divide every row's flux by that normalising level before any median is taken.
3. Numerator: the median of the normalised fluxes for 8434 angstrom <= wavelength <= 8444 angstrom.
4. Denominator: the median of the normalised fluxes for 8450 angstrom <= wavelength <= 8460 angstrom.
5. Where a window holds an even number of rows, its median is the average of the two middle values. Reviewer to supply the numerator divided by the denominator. 0.98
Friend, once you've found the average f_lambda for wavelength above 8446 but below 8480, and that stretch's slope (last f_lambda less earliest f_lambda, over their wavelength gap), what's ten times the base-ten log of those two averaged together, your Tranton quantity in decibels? 4.87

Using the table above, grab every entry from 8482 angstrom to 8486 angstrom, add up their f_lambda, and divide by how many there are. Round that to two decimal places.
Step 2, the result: 6.27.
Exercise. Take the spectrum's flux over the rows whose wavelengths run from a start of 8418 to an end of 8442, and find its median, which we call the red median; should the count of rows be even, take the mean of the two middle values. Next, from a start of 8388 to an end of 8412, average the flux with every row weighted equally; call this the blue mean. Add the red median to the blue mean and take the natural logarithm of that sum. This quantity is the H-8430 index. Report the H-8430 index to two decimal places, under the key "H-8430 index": 2.53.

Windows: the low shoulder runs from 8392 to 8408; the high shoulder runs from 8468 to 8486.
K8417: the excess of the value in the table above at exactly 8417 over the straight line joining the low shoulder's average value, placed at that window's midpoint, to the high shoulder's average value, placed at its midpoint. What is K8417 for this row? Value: -0.32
